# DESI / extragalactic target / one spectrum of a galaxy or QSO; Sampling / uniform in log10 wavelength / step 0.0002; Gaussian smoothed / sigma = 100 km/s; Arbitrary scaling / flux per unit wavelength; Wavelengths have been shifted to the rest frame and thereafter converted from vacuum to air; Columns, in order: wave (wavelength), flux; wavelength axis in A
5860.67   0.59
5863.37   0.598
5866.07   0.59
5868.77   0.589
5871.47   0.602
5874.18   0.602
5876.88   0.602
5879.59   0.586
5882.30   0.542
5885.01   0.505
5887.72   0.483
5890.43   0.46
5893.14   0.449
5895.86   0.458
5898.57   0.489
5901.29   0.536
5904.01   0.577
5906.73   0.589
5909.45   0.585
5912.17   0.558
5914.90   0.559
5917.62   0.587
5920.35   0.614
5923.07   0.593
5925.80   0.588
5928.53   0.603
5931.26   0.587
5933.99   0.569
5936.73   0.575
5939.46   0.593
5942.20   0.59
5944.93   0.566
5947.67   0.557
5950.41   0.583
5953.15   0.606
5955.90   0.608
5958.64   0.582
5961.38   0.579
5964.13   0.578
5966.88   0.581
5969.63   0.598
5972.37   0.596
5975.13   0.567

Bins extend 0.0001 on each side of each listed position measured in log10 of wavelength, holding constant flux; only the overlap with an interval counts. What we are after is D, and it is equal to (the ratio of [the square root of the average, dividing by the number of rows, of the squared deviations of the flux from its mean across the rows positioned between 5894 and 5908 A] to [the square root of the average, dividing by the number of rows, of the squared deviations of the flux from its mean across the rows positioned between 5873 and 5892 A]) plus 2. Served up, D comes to 2.9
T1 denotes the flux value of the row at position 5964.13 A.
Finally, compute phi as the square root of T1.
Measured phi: 0.760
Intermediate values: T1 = 0.578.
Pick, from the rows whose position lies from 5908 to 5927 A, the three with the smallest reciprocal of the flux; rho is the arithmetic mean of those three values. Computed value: 1.67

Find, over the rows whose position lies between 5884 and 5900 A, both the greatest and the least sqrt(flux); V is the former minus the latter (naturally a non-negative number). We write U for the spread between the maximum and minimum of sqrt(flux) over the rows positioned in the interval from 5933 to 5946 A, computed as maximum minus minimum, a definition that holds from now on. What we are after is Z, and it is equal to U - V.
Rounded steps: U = 0.018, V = 0.04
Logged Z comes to -0.023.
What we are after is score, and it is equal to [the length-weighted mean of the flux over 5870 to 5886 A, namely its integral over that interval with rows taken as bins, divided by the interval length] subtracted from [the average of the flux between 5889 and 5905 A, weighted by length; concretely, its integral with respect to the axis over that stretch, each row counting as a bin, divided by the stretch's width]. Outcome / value -0.08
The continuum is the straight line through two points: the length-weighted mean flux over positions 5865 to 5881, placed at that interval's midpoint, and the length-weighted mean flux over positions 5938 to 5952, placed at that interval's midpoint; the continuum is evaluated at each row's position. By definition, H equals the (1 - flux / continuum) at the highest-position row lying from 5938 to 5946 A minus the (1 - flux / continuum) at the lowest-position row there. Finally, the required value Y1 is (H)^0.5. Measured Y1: 0.211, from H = 0.0444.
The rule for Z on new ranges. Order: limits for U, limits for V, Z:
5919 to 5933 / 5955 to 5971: -0.002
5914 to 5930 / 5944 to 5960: 0.002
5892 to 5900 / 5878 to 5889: -0.041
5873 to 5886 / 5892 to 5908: -0.032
